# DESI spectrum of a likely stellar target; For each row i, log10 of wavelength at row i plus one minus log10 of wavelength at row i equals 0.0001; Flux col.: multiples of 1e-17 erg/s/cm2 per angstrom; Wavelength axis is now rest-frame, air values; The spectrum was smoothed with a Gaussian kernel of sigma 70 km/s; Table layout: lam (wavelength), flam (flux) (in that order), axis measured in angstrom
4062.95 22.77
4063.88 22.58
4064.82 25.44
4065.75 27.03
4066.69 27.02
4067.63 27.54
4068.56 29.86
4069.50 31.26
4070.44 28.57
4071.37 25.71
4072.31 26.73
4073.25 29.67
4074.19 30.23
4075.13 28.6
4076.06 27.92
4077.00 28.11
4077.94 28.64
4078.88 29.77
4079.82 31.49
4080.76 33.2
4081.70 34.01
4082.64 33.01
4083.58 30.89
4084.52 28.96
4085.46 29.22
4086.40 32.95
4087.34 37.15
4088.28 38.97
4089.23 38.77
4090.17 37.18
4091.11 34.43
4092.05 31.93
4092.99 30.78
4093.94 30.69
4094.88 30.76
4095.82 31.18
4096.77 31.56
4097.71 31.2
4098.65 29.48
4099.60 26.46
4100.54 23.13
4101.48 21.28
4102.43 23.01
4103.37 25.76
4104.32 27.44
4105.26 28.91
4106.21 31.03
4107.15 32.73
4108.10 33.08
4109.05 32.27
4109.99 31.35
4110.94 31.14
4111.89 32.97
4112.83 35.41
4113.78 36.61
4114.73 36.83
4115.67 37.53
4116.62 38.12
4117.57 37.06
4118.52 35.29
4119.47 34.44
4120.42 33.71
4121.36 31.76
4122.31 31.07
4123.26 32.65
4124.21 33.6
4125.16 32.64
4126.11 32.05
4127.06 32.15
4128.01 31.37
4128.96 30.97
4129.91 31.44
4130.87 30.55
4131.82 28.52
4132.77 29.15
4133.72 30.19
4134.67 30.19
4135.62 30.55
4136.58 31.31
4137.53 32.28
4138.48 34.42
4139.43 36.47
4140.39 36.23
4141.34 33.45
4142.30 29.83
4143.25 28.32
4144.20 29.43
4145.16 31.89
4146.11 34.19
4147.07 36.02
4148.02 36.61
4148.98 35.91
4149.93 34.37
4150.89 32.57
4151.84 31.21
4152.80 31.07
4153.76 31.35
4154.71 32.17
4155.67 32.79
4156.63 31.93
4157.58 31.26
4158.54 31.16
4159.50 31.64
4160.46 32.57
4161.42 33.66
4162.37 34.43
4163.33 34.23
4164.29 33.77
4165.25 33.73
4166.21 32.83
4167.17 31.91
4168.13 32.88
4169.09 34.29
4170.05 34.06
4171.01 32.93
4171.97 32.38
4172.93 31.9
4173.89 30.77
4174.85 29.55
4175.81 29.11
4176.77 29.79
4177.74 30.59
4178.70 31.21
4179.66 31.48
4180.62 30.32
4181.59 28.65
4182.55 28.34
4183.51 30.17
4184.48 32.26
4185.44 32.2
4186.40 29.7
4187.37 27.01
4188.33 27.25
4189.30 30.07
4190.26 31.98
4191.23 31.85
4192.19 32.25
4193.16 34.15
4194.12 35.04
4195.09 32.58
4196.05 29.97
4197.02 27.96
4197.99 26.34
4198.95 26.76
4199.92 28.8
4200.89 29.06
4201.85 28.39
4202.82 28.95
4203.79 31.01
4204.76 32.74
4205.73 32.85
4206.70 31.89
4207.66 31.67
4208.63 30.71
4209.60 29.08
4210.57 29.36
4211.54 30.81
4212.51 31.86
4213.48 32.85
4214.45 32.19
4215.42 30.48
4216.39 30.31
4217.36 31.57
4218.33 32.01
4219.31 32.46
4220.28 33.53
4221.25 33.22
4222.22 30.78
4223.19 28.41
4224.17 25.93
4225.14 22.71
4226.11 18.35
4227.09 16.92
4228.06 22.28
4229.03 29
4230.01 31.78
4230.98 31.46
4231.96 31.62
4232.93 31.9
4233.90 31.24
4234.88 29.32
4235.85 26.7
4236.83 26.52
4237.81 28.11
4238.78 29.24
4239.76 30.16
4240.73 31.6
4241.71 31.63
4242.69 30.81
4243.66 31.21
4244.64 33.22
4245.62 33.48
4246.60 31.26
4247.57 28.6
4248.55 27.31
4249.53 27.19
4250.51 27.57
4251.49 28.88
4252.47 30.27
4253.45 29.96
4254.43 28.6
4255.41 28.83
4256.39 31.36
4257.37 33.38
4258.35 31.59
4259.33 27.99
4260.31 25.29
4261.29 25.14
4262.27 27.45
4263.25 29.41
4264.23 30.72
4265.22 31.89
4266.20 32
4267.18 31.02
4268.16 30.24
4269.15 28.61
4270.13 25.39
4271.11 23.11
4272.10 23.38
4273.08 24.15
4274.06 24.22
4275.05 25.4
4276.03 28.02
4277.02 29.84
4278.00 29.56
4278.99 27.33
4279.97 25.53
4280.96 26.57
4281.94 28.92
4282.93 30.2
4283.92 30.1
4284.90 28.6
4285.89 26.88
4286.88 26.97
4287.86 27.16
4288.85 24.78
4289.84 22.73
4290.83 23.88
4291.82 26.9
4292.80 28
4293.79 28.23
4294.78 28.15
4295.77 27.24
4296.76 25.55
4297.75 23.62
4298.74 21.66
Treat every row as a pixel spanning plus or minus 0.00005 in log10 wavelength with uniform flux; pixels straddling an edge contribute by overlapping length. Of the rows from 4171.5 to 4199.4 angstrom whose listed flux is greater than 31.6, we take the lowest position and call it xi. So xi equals 4171.97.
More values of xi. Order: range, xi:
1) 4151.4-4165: 4154.71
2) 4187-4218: 4190.26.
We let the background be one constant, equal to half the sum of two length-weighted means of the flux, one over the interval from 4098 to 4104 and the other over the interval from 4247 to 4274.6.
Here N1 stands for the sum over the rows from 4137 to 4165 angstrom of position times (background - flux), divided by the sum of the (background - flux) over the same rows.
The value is 4150.7 angstrom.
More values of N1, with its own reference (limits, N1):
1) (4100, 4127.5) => 4117.8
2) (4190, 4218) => 4203.7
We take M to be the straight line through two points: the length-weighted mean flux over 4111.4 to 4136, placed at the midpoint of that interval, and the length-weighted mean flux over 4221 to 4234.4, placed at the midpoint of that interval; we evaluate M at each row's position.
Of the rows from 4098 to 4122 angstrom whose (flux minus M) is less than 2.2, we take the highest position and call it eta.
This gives 4121.36 angstrom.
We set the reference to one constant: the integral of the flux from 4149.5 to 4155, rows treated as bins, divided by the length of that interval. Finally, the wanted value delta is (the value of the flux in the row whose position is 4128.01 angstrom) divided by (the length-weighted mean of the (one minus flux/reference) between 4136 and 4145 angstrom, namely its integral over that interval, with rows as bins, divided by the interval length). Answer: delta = -3716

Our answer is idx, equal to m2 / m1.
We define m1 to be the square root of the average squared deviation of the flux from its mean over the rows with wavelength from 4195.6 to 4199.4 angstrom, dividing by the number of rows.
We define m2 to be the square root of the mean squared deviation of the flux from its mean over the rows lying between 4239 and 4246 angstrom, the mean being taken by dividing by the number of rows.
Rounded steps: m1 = 1.4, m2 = 1.13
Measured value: 0.8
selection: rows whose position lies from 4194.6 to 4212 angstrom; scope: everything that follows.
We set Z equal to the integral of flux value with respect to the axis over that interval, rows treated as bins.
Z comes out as 521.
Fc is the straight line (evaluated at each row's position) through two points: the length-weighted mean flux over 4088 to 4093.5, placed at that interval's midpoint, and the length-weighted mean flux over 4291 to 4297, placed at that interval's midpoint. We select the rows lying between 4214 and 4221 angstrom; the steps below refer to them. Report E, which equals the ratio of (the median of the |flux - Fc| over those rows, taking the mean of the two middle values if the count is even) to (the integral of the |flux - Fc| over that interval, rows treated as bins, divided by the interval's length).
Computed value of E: 1.12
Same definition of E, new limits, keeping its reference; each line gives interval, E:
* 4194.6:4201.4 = 0.80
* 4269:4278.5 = 0.97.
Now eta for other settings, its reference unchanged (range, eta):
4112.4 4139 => 4137.53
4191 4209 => 4202.82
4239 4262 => 4261.29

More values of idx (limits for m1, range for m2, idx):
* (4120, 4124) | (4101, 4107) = 3.4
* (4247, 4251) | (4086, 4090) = 4.4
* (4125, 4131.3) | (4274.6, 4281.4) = 2.5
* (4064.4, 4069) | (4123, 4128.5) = 0.5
